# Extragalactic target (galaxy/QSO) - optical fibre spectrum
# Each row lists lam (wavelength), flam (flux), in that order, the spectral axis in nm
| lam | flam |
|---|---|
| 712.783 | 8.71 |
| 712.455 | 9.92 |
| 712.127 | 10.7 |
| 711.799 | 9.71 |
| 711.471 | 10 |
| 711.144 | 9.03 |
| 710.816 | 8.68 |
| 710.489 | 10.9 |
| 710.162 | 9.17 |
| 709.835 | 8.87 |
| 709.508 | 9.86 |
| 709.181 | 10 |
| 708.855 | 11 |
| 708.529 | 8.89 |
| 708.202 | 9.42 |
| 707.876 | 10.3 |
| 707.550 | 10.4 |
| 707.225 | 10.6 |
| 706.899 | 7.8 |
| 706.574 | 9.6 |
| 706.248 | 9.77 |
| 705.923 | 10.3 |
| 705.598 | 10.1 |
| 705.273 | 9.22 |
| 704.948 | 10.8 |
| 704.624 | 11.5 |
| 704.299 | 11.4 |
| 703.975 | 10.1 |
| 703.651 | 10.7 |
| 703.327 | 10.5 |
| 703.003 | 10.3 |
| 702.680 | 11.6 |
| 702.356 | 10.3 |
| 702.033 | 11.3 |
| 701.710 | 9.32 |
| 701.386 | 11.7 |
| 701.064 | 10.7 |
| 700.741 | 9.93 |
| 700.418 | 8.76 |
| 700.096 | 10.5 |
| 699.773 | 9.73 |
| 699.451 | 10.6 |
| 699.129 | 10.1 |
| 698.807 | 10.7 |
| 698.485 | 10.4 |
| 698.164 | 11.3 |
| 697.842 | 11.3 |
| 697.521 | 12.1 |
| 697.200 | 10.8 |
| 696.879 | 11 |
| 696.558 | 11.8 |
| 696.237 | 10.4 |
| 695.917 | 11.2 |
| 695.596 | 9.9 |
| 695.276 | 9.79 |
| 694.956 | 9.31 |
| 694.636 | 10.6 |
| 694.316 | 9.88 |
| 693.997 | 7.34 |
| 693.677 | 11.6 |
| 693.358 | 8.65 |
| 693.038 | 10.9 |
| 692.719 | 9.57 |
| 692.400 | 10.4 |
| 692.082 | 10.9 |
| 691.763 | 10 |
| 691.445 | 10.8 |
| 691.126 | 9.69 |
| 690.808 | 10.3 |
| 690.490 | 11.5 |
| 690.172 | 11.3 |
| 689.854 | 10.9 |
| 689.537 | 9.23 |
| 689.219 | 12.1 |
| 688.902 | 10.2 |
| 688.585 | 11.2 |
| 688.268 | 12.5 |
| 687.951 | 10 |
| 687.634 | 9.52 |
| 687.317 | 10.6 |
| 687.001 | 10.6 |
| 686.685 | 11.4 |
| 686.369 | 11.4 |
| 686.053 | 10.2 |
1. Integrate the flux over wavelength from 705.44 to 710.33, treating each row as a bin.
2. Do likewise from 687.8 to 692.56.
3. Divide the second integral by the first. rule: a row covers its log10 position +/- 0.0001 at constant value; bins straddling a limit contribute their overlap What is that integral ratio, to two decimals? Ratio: 1.07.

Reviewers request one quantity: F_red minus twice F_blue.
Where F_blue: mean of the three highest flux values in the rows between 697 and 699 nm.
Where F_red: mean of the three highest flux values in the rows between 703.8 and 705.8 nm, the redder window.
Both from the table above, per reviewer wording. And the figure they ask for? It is -11.9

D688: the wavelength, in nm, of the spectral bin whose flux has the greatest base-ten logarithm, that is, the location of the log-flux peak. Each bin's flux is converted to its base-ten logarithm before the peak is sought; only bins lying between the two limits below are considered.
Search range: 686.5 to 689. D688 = 688.268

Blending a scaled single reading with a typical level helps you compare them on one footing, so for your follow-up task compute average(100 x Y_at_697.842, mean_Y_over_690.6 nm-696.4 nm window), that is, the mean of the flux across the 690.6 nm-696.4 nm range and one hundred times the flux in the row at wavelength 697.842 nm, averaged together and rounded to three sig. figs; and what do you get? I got 570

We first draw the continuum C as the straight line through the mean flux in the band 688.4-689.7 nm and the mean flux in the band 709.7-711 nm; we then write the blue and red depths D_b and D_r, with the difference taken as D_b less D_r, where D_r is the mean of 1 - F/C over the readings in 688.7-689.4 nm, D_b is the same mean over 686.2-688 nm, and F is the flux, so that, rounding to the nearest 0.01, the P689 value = 0.06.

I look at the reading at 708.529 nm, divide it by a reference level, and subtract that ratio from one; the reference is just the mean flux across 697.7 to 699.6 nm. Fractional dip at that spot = 0.17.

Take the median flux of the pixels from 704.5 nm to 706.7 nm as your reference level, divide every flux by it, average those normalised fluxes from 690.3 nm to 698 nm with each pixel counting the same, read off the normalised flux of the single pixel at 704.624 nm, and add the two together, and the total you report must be 2.169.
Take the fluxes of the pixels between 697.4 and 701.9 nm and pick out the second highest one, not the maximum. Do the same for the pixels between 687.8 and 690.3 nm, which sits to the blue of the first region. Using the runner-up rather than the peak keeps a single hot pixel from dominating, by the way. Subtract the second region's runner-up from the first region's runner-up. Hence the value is -0.4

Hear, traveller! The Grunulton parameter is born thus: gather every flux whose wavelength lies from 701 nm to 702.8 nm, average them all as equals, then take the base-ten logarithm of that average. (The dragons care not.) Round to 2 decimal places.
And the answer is 1.03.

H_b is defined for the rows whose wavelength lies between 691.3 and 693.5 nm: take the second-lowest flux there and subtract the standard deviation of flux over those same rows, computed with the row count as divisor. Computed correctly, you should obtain 8.8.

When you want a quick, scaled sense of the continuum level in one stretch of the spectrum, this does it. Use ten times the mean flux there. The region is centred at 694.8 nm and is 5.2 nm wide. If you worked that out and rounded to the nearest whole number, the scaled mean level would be 102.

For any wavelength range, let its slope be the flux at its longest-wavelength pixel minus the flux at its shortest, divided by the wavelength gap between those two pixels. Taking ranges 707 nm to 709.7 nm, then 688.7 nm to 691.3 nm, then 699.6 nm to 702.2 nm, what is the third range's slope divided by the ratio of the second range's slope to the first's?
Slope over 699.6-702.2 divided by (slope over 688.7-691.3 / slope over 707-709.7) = 0.98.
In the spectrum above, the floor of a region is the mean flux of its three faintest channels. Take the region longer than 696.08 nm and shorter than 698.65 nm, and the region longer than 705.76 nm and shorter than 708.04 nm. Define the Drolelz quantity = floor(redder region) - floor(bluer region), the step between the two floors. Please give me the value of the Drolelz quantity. -1.5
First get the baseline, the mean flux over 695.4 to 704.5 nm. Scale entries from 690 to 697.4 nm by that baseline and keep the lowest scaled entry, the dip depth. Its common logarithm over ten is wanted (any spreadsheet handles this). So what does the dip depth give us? -0.016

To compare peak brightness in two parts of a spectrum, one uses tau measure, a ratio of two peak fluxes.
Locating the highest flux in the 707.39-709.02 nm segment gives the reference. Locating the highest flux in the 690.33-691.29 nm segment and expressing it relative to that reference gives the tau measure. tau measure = 1.05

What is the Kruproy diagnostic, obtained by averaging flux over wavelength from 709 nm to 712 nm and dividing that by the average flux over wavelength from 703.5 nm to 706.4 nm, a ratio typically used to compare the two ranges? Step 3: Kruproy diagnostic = 0.92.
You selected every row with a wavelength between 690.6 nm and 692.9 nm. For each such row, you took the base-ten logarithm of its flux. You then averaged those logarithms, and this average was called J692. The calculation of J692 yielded 1.01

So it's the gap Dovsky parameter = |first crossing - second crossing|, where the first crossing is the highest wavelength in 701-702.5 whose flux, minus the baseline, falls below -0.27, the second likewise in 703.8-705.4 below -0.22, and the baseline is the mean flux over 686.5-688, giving 3.56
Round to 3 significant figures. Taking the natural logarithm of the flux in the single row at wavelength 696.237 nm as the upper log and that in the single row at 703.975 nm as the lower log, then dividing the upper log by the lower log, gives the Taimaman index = 1.01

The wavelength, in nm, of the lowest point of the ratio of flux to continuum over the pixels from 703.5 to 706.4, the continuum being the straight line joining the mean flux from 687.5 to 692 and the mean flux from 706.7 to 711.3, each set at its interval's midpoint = 705.273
